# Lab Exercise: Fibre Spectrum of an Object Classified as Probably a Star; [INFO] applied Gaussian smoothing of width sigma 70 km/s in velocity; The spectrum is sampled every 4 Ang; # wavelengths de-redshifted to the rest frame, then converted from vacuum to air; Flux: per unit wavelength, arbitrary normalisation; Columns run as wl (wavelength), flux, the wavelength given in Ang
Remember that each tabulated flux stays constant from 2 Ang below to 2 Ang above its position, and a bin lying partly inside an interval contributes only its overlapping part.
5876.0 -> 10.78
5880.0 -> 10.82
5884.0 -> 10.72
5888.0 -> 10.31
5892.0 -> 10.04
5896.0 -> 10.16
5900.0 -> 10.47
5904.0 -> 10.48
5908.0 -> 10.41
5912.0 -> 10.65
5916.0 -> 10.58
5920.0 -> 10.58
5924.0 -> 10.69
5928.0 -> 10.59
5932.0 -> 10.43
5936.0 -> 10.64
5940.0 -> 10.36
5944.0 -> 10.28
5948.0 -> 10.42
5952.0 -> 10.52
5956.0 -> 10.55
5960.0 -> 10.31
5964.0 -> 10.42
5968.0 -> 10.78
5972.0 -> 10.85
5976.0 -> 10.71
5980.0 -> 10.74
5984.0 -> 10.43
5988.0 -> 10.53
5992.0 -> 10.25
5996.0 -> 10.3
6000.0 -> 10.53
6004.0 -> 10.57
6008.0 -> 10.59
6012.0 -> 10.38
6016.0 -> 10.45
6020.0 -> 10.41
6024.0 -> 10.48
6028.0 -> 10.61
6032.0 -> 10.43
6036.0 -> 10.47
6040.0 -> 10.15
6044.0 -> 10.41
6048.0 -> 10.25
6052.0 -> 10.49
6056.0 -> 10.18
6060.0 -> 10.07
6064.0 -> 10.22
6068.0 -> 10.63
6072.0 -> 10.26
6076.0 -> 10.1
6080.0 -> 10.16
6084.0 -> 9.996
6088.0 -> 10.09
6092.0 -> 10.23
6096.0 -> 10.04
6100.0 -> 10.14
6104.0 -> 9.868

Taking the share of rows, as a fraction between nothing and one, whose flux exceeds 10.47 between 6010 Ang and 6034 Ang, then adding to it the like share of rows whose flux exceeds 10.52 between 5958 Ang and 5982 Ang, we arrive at 1.0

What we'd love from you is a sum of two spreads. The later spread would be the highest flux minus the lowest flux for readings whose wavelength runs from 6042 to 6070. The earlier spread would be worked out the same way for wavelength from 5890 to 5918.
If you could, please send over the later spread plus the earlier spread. 1.17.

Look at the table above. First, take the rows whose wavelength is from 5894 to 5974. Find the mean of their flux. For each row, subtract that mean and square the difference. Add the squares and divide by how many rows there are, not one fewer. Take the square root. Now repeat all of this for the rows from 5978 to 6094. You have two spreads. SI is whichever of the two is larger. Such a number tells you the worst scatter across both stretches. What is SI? 0.190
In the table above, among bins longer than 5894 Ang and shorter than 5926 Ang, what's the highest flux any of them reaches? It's 10.69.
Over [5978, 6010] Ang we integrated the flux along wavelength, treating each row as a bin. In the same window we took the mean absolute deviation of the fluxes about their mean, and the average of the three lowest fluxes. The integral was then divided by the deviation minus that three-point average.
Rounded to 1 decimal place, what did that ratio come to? -32.9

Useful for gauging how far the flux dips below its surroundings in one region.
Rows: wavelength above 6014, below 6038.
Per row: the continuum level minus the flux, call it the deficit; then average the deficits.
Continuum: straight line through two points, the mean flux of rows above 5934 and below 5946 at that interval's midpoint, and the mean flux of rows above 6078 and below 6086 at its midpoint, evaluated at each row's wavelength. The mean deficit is -0.26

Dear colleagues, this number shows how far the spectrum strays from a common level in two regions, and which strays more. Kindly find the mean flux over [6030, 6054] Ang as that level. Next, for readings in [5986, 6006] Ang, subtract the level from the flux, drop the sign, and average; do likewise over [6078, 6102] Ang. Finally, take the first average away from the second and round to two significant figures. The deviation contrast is 0.11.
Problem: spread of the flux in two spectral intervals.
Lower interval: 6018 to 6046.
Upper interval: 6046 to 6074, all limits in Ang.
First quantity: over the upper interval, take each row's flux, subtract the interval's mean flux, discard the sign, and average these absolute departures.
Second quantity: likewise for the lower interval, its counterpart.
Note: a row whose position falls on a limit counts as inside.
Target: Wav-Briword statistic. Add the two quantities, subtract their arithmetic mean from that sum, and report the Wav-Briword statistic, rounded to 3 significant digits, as 0.117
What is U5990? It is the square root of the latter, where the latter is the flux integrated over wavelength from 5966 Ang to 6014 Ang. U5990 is 22.5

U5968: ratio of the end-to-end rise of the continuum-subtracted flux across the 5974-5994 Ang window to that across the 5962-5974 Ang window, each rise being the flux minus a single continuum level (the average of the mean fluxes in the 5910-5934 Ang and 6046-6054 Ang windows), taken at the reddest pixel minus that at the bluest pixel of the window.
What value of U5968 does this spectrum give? -1.1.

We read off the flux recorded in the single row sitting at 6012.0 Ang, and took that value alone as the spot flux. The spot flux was 10.38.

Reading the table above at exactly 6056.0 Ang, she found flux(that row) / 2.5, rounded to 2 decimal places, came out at 4.07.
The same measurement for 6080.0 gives 4.06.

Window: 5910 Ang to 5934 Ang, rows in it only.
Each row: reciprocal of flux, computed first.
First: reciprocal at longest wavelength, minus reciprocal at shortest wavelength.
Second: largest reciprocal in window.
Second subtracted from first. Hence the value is -0.0939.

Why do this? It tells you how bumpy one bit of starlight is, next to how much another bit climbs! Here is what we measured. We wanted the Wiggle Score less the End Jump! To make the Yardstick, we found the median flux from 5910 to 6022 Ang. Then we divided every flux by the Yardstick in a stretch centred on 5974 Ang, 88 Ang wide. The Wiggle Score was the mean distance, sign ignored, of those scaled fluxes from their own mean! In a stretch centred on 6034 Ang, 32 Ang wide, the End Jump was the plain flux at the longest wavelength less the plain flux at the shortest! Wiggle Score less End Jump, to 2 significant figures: 0.17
